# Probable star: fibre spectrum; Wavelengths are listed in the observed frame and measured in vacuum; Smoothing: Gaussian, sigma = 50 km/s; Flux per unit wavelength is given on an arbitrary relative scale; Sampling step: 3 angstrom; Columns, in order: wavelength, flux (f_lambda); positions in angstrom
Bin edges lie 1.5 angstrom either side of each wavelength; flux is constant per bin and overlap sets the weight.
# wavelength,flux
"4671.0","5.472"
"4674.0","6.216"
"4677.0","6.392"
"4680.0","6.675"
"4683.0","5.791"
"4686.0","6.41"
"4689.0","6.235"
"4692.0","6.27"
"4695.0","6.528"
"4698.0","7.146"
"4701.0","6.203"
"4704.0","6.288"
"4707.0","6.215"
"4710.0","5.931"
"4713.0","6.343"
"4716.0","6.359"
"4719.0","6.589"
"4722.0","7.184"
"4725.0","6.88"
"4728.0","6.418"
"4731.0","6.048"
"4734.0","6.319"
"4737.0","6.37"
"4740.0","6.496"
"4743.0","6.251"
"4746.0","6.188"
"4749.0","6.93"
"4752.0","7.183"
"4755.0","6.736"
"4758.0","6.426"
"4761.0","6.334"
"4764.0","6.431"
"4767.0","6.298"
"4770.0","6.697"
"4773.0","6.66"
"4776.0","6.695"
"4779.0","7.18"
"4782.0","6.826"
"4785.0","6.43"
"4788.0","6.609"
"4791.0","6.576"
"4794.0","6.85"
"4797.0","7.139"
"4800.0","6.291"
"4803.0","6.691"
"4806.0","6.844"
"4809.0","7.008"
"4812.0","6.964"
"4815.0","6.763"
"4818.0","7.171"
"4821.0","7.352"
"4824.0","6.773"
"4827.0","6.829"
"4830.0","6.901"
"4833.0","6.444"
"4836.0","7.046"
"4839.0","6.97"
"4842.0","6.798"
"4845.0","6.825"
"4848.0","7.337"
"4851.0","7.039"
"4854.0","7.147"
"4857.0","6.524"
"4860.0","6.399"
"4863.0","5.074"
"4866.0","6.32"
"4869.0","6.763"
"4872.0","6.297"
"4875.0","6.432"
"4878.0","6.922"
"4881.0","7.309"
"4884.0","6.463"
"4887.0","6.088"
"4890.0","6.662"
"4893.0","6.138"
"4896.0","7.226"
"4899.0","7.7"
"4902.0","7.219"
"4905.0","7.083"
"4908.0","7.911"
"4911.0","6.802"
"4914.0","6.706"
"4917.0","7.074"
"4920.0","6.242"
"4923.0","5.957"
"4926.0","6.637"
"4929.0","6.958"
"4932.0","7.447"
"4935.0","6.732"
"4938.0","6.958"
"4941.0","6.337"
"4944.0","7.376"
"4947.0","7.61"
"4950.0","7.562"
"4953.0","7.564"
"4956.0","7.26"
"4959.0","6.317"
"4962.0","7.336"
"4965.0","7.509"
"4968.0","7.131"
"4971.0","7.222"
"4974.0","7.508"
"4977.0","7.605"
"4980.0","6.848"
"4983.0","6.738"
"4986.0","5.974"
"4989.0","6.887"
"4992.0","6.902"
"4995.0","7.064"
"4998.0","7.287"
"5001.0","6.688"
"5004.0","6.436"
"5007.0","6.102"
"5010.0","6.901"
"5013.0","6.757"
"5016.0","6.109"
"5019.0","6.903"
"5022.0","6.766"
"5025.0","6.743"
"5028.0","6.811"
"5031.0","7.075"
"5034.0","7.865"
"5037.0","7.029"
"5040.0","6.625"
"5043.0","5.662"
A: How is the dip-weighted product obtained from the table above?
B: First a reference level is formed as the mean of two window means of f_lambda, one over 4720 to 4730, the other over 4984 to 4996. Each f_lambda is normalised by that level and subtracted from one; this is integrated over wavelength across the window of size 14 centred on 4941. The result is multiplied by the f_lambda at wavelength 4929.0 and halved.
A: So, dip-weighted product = -1.8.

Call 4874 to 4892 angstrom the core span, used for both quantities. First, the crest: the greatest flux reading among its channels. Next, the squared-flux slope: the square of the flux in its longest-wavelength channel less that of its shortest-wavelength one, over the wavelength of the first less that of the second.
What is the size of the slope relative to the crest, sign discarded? 0.03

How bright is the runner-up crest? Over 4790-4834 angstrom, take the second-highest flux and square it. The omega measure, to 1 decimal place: 51.4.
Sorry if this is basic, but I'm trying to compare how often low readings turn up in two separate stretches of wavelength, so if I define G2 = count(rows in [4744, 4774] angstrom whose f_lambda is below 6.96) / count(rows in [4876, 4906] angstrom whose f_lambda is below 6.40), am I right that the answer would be 4.5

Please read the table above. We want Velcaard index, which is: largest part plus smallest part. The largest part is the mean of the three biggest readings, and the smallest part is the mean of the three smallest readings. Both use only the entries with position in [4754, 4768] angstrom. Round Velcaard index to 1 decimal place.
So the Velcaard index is 12.9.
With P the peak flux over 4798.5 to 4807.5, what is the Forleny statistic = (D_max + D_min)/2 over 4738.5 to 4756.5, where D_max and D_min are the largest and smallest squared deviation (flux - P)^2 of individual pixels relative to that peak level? 0.22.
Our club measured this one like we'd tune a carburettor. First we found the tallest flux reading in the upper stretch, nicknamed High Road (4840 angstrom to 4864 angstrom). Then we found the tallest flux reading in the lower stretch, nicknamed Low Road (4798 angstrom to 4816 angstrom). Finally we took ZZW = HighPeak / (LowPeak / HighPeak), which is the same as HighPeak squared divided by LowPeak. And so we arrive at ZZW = 7.7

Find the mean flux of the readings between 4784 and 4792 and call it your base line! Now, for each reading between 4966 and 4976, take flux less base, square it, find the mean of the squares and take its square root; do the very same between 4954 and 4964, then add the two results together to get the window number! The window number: 1.4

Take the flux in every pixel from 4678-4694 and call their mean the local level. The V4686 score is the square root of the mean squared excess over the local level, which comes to 0.29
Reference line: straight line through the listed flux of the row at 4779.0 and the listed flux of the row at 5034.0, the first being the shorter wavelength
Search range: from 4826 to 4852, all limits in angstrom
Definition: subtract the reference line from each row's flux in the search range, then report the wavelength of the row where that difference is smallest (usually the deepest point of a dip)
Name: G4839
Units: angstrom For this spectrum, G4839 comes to 4833.0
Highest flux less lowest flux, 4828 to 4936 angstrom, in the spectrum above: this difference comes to 2.8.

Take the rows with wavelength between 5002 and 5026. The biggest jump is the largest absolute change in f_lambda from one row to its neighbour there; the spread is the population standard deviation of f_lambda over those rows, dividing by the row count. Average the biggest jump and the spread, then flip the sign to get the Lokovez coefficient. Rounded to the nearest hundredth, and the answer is -0.55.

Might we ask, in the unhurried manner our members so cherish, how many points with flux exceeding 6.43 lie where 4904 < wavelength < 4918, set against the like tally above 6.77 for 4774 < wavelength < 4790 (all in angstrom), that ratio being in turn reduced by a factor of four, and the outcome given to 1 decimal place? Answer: 0.6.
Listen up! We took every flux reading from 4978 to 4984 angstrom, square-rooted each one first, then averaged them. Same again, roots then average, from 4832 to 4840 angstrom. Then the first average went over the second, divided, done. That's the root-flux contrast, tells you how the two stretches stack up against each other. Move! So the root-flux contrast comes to 1.00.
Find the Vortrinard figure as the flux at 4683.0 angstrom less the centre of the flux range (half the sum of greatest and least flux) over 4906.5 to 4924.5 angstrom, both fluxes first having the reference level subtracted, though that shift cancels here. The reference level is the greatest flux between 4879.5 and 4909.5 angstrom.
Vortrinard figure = -1.1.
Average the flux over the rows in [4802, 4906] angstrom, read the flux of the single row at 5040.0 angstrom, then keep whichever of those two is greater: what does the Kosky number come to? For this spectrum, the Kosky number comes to 6.79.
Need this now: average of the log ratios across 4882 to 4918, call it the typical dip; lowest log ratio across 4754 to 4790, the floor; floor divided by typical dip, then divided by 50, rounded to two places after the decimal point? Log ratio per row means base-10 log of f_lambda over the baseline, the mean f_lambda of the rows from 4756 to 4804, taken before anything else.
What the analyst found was -0.03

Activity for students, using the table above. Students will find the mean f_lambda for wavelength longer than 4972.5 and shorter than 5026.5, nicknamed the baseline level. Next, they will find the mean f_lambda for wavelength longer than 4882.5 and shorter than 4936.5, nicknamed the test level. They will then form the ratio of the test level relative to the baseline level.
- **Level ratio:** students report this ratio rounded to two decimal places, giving 1.01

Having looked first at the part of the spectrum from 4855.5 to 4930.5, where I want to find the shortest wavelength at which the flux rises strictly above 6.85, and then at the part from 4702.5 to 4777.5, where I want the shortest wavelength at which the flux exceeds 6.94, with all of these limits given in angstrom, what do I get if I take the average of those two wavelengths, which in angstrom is 4800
